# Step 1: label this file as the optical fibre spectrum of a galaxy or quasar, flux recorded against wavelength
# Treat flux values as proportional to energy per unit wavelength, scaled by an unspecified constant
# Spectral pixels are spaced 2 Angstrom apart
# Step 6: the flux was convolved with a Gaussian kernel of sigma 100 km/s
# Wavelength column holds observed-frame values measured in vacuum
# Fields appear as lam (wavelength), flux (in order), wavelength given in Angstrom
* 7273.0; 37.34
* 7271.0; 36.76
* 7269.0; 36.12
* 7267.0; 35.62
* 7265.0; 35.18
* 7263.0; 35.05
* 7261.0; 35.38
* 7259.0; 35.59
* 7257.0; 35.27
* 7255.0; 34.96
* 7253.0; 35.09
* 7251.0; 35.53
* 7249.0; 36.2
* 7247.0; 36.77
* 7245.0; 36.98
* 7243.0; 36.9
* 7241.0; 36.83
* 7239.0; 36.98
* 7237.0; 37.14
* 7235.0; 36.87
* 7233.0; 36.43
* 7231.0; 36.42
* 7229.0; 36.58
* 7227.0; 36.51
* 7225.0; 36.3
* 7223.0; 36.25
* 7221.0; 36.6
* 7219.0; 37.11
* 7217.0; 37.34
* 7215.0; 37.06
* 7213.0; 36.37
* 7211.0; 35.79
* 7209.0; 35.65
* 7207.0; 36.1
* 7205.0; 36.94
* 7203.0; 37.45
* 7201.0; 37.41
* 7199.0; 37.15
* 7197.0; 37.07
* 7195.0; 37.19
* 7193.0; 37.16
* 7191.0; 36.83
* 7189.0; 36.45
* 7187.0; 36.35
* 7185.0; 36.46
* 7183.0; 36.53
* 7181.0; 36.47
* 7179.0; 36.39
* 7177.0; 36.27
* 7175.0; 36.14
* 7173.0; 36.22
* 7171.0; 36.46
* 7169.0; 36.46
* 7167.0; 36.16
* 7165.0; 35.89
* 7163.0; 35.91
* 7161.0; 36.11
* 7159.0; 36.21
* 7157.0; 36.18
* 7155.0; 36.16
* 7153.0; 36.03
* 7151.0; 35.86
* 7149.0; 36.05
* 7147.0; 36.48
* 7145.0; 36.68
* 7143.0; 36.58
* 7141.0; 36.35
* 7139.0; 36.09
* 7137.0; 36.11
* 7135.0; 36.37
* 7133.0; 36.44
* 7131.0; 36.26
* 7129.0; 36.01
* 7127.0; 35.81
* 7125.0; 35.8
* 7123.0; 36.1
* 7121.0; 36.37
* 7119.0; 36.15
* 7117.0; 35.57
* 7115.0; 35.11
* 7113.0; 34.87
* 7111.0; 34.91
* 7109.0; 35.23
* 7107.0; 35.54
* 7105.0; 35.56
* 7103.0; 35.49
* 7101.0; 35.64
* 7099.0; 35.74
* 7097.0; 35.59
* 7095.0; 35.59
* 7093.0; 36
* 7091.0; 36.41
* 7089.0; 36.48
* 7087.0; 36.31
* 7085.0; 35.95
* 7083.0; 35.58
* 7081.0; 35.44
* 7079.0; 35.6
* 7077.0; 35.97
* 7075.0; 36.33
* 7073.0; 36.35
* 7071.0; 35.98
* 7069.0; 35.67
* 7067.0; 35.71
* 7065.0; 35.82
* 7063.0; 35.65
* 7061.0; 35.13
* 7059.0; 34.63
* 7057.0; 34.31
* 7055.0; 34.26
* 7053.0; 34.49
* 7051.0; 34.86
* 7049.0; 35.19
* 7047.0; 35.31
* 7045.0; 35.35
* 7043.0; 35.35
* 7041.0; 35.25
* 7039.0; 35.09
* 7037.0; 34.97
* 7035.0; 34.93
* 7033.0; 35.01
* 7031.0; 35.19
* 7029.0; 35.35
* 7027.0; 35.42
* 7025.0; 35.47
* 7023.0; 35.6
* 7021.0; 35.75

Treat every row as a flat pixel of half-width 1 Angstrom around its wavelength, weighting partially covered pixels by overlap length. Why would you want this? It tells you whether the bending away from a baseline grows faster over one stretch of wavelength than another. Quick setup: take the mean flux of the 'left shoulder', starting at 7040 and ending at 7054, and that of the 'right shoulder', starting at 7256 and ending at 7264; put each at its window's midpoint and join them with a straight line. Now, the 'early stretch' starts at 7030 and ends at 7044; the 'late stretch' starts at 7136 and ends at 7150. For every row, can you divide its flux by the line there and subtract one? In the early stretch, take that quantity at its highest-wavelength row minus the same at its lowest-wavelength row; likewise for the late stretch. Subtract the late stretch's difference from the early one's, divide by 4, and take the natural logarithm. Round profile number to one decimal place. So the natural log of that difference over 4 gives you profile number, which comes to -6.5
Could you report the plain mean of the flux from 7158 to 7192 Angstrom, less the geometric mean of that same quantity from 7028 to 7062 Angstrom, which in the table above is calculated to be 1.33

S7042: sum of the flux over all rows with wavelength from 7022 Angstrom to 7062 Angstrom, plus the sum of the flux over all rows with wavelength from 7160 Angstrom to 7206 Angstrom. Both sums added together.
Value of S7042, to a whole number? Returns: 1543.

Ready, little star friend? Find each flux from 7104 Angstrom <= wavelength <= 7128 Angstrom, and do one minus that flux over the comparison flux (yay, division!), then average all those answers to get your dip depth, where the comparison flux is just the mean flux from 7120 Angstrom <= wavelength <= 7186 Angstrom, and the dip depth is 0.018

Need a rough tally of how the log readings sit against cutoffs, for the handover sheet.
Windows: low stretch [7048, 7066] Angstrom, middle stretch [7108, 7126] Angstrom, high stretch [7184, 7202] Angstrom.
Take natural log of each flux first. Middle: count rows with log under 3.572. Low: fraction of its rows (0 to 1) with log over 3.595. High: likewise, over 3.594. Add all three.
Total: 5.89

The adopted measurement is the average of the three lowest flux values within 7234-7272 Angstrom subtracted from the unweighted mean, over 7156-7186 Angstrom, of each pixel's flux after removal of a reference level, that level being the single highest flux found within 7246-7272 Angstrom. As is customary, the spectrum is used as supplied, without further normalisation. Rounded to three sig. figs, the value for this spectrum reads -35.5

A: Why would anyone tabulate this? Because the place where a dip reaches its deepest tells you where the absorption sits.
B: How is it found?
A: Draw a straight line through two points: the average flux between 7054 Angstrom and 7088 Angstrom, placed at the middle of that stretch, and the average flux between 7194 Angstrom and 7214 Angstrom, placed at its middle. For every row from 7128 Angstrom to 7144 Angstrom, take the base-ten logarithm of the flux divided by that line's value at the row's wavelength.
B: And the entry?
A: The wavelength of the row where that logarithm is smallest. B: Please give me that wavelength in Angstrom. 7139.0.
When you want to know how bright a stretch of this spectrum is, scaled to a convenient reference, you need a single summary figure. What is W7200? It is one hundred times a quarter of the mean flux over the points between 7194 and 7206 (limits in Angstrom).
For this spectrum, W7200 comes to 930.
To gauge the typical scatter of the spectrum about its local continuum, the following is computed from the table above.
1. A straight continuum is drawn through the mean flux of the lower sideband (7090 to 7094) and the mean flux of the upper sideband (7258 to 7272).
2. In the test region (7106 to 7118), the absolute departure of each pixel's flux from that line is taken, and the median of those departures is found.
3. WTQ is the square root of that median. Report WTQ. 1.0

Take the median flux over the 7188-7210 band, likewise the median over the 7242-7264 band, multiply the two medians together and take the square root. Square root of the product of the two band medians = 36.29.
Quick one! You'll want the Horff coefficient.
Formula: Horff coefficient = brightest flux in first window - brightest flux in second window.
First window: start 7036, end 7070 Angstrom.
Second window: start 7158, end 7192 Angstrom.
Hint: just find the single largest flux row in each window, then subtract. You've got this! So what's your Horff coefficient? -1.0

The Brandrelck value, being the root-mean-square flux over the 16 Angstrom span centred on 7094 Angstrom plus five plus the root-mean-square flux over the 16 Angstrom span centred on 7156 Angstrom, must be 77.0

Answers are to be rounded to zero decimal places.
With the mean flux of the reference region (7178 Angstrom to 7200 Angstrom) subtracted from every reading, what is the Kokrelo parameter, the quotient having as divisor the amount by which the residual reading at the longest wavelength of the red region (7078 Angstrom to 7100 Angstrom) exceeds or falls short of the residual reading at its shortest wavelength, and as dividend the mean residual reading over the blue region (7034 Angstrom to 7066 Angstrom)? -12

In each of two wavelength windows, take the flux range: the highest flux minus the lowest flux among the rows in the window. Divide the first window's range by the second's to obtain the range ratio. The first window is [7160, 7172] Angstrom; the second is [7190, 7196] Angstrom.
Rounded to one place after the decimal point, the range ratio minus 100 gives -98.4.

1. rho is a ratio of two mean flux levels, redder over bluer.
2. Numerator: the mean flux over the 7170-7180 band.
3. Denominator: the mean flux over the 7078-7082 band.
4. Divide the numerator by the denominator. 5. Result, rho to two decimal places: 1.02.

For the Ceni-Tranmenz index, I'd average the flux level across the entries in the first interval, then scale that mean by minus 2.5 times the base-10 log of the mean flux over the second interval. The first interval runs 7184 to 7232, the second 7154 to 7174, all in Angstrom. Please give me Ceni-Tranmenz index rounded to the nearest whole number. -143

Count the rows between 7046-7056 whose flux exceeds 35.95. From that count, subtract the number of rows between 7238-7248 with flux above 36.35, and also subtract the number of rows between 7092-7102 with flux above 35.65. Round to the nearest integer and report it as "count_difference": -7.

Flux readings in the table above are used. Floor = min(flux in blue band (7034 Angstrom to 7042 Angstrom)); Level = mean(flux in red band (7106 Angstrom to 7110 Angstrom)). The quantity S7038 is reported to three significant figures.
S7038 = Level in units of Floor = 1.01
